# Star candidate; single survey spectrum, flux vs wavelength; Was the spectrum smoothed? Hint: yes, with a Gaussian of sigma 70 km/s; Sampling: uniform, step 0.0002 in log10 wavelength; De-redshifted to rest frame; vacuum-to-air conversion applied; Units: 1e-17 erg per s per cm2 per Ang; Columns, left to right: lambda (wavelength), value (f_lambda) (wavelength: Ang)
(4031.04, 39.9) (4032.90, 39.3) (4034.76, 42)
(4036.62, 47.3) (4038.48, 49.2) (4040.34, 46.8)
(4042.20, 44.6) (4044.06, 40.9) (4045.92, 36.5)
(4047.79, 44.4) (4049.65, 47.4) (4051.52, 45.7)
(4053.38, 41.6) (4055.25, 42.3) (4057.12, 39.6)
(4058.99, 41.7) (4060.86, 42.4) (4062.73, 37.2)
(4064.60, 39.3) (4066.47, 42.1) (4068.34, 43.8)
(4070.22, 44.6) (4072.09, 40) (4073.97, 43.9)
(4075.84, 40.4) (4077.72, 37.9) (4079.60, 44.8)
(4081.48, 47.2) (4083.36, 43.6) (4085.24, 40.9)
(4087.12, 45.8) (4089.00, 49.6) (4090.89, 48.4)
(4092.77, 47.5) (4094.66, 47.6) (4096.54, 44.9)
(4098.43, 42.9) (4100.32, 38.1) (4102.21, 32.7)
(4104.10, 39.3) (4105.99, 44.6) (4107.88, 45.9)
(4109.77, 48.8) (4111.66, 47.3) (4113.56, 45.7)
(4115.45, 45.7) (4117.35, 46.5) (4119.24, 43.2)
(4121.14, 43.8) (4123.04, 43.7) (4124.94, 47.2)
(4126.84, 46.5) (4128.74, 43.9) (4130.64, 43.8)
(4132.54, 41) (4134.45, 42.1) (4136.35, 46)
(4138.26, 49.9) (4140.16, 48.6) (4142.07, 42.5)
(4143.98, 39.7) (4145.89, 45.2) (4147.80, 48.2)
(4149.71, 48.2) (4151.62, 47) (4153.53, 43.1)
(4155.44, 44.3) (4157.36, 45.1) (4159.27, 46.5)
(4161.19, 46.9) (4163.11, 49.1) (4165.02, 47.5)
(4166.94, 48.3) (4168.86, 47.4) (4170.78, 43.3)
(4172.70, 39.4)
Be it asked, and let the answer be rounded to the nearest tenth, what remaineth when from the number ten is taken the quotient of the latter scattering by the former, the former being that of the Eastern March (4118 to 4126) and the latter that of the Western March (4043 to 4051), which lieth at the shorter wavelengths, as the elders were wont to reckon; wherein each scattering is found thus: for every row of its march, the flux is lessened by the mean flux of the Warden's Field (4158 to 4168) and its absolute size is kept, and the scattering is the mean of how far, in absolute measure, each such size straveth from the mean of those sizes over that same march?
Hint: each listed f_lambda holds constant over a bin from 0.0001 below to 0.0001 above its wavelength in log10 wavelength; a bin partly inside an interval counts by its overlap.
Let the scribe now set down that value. 7.4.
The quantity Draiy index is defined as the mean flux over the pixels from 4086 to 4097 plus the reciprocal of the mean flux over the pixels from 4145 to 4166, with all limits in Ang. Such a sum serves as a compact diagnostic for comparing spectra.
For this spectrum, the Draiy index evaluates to 47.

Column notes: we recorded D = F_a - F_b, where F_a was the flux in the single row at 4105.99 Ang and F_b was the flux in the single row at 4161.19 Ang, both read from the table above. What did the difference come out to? -2.3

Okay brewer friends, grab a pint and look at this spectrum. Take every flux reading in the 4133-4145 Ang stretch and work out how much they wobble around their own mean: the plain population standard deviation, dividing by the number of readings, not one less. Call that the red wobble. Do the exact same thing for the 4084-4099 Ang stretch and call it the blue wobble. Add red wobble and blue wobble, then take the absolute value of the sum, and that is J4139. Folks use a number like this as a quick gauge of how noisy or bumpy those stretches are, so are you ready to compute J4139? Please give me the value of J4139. 6.4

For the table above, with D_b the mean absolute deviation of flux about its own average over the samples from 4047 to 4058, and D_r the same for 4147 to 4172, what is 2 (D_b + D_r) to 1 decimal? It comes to 7.9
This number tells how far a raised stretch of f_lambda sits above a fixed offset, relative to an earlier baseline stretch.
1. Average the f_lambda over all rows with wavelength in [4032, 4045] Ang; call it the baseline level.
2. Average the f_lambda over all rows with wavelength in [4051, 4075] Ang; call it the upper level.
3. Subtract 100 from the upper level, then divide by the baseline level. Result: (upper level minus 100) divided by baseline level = -1.31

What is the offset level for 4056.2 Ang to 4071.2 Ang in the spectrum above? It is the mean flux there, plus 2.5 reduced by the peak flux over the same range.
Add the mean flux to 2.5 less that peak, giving -0.8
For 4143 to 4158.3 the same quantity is -0.6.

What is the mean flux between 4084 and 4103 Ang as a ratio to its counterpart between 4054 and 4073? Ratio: 1.06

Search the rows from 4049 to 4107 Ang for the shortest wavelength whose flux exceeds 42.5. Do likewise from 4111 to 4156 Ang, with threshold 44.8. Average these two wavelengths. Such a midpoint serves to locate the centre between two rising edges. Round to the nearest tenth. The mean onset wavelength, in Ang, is 4080.7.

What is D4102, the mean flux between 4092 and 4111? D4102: 43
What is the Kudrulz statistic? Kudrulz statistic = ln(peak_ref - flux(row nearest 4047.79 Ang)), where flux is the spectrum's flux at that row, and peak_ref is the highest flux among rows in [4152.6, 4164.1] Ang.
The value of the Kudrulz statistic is 1.5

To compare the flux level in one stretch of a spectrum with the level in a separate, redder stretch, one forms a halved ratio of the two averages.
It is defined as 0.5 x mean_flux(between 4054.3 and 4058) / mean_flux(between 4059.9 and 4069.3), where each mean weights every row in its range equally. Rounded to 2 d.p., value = 0.50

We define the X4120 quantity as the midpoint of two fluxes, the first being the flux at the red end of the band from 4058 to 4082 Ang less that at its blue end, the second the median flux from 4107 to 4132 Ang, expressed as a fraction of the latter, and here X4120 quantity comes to 0.56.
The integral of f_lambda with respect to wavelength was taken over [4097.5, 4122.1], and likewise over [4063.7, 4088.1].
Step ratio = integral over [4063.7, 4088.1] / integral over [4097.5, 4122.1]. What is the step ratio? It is 0.97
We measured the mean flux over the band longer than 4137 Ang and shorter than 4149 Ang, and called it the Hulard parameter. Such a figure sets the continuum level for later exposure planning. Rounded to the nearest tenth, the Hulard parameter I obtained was 45.7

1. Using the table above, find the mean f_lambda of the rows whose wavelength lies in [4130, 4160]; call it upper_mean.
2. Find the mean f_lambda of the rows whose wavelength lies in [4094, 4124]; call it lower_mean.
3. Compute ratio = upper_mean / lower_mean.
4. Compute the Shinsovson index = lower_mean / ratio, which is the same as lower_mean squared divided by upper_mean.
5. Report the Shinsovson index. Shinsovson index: 42.5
